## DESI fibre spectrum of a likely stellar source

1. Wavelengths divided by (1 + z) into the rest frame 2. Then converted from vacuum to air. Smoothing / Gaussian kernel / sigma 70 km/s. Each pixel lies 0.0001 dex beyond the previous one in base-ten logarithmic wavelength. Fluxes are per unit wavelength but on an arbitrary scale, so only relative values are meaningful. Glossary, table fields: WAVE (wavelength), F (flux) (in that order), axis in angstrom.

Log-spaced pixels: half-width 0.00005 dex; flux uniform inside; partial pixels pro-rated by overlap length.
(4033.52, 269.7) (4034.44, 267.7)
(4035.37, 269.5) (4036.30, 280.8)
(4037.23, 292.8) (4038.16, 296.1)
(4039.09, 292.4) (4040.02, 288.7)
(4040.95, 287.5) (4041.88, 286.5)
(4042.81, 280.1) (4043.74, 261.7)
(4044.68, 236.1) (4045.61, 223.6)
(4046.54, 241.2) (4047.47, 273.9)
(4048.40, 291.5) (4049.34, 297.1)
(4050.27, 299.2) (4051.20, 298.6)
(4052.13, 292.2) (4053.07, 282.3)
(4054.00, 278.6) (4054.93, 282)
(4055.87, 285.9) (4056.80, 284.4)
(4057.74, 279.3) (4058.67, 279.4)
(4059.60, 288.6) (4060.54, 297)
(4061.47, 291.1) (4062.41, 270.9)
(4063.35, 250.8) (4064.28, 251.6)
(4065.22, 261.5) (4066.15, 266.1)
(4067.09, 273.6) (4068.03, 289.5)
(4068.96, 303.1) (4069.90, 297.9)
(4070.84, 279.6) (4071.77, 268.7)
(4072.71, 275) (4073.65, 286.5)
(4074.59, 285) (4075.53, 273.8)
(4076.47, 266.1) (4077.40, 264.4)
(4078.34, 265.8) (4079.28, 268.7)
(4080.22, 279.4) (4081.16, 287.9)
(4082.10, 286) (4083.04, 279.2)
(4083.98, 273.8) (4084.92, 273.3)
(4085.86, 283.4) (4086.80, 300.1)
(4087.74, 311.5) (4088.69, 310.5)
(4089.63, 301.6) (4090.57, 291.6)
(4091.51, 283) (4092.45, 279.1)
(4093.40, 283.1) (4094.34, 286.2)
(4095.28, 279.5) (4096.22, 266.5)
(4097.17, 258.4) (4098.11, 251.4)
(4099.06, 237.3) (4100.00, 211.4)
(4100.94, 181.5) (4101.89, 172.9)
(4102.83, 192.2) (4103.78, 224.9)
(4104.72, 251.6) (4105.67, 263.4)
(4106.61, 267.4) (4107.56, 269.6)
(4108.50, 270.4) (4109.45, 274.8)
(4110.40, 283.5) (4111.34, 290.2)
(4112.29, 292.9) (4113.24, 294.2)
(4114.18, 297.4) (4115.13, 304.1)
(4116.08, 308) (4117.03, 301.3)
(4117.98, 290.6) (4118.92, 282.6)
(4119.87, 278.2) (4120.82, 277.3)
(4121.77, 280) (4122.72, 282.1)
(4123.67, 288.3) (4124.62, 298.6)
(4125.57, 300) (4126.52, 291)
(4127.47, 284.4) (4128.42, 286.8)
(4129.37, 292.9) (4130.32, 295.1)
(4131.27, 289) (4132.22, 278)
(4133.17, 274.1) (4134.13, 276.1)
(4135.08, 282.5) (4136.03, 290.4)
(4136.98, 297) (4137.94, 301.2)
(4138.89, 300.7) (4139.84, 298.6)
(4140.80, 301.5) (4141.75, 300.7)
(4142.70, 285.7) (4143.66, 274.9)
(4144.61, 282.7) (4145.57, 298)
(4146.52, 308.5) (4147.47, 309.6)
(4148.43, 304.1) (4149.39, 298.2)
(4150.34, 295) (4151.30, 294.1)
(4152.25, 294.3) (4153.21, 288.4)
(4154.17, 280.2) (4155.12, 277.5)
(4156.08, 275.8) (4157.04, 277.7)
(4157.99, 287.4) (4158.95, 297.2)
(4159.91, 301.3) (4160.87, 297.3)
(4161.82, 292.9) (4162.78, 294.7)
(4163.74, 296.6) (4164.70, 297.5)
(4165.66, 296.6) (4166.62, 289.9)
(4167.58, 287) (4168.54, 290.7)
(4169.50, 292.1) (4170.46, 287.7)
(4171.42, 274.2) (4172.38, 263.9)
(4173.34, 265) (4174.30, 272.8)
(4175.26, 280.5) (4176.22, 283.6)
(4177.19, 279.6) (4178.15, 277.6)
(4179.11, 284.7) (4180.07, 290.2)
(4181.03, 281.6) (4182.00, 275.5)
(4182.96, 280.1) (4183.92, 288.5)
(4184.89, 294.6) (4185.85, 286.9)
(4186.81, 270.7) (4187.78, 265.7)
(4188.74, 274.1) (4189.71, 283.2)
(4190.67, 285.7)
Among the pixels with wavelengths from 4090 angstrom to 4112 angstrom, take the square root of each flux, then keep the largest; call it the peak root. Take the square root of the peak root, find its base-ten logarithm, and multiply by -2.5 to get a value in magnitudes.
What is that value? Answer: -1.540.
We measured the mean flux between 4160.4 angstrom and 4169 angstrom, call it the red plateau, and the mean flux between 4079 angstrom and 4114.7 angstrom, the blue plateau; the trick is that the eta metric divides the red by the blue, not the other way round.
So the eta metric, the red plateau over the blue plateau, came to 1.09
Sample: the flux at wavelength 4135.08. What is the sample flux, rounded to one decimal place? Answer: 282.5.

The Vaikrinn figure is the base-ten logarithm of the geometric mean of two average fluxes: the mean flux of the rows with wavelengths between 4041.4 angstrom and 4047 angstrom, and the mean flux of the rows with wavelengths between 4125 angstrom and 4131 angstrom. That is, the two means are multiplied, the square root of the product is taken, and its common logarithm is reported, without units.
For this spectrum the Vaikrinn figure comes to 2.436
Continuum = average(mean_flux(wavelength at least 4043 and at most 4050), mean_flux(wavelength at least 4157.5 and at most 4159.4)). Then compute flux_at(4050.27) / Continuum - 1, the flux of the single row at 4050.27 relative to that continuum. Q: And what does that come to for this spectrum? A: 0.08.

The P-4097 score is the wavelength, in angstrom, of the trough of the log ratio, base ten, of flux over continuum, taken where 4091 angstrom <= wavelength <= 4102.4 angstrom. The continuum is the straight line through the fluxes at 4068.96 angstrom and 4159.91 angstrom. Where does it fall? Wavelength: 4101.89 angstrom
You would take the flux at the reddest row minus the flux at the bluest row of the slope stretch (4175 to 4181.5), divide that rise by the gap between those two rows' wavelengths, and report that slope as 0.2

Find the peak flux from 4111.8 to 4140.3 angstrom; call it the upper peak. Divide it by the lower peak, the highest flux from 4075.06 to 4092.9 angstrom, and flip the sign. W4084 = -0.99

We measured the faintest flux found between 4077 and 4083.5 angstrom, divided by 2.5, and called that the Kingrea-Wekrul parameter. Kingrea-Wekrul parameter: 106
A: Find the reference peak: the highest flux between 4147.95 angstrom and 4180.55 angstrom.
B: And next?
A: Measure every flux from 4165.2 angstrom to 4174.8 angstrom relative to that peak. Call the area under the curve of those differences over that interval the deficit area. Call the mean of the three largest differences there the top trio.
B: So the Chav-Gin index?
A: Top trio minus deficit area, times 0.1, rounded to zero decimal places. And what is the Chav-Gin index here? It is 20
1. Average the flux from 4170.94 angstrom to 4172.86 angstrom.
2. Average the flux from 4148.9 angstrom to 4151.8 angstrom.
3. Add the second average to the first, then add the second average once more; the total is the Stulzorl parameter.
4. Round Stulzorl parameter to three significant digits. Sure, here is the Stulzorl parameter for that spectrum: 861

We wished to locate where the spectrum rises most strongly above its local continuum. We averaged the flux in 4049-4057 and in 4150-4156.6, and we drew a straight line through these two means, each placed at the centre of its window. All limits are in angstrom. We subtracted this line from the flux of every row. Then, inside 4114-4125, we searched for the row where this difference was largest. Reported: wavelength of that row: 4116.08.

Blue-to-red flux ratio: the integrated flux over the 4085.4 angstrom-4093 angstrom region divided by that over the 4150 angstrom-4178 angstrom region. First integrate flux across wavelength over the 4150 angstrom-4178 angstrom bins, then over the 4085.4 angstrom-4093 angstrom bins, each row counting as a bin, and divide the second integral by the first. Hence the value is 0.3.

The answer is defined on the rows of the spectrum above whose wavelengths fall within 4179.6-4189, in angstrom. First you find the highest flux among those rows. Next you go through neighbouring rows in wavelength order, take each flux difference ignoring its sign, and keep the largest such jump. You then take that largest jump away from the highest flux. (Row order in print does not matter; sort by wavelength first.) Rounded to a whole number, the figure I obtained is 278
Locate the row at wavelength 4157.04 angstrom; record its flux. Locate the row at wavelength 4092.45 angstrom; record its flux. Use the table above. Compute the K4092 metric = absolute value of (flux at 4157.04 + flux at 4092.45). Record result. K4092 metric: 557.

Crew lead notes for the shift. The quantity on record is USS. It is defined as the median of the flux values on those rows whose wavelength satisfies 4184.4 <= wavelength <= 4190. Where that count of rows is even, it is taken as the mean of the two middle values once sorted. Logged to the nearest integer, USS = 279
